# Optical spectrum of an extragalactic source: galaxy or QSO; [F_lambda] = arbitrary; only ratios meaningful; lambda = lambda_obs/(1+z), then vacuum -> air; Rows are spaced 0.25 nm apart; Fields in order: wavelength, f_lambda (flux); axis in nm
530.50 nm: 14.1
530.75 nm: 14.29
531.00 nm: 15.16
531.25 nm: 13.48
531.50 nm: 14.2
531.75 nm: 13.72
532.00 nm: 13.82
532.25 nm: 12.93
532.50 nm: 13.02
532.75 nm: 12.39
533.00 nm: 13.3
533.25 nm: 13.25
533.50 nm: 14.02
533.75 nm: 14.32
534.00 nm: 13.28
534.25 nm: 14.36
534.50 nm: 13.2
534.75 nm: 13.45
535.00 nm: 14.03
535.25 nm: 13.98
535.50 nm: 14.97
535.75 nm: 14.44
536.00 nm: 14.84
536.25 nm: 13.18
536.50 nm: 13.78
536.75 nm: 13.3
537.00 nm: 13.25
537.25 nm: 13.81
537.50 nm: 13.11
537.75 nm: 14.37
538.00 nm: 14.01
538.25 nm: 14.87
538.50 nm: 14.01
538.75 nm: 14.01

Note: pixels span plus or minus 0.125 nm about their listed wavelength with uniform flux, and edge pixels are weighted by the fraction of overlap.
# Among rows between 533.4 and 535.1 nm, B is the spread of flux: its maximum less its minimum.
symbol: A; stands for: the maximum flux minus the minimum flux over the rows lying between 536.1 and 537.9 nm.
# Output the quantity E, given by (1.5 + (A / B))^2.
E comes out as 6.7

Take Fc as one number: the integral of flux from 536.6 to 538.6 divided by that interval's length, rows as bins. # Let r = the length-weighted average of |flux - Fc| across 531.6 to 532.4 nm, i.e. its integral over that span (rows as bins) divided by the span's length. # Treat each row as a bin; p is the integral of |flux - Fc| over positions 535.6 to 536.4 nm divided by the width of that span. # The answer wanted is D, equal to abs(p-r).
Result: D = 0.38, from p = 0.74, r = 0.4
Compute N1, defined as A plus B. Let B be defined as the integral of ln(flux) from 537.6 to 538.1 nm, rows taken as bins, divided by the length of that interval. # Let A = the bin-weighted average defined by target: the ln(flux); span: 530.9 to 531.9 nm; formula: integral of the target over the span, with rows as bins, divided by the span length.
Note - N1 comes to 5.29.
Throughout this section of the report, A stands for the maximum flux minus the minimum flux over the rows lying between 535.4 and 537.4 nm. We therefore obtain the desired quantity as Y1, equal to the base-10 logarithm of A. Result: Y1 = 0.253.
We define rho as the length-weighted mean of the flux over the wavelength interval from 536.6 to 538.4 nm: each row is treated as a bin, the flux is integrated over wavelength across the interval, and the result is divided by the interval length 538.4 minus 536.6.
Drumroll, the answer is 13.8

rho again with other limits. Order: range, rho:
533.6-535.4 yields 13.8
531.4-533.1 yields 13.3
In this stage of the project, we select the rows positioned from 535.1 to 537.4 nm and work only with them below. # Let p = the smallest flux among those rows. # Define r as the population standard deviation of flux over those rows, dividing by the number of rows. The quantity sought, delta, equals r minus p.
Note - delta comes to -12.5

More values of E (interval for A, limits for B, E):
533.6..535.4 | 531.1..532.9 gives 4.6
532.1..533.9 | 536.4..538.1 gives 9.2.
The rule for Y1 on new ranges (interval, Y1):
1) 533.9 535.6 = 0.248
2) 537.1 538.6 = 0.246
